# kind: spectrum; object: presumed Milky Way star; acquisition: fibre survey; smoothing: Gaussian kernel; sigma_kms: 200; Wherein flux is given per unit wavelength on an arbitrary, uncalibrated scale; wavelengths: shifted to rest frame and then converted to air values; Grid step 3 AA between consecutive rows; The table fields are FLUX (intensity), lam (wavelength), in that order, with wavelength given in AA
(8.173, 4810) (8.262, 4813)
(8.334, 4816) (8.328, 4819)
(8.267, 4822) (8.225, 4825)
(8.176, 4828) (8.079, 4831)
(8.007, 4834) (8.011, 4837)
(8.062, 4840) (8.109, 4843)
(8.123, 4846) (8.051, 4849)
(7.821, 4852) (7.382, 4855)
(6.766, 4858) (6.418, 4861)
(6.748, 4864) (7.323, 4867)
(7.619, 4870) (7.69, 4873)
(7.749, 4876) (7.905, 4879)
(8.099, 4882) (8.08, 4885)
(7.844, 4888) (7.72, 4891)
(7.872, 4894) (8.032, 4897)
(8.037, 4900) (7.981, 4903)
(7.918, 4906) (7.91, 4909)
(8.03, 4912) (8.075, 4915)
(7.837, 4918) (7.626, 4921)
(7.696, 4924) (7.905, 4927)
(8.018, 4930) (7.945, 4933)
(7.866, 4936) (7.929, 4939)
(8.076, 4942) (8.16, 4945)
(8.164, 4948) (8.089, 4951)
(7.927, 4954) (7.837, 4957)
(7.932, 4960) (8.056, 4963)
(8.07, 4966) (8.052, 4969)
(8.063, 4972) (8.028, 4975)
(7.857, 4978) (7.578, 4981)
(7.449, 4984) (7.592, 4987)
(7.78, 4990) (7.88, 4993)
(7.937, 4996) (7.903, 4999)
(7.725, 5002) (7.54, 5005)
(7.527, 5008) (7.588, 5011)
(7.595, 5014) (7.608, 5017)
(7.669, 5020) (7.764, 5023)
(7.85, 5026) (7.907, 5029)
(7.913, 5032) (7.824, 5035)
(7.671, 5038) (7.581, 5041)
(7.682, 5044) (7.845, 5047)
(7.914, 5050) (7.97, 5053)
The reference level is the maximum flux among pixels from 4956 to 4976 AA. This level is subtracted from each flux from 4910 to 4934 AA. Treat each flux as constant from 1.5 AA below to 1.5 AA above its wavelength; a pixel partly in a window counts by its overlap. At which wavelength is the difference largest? 4915 AA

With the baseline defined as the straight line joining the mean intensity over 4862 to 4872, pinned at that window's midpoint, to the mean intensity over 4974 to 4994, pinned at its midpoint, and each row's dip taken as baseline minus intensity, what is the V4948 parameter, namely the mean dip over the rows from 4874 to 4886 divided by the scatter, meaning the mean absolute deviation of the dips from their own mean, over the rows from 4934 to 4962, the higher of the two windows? -5.8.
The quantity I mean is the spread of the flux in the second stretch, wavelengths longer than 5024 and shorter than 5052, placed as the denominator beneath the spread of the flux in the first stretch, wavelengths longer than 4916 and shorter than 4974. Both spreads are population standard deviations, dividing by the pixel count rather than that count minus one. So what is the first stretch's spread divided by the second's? 1.2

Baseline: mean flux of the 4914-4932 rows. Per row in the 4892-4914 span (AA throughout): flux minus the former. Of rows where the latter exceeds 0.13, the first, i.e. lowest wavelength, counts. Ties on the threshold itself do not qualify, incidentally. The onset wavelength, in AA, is 4897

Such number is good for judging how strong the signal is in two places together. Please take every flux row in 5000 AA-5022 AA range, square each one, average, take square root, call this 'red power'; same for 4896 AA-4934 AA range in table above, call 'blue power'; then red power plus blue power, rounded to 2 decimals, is 15.53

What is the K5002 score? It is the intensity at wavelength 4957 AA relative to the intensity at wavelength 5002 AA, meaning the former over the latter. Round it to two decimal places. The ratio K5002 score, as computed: 1.01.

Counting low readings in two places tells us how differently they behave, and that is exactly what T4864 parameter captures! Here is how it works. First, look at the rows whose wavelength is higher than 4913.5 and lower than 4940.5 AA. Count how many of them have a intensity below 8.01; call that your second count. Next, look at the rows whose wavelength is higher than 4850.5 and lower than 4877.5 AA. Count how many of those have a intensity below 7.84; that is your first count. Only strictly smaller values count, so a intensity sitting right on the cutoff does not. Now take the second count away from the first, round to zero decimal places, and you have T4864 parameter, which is 2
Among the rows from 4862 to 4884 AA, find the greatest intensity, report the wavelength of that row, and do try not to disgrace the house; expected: 4882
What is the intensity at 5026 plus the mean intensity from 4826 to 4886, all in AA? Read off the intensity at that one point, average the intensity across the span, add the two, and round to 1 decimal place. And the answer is 15.6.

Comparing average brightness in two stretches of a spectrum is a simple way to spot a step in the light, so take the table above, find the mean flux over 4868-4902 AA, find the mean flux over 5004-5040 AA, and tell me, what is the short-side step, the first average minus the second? 0.17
